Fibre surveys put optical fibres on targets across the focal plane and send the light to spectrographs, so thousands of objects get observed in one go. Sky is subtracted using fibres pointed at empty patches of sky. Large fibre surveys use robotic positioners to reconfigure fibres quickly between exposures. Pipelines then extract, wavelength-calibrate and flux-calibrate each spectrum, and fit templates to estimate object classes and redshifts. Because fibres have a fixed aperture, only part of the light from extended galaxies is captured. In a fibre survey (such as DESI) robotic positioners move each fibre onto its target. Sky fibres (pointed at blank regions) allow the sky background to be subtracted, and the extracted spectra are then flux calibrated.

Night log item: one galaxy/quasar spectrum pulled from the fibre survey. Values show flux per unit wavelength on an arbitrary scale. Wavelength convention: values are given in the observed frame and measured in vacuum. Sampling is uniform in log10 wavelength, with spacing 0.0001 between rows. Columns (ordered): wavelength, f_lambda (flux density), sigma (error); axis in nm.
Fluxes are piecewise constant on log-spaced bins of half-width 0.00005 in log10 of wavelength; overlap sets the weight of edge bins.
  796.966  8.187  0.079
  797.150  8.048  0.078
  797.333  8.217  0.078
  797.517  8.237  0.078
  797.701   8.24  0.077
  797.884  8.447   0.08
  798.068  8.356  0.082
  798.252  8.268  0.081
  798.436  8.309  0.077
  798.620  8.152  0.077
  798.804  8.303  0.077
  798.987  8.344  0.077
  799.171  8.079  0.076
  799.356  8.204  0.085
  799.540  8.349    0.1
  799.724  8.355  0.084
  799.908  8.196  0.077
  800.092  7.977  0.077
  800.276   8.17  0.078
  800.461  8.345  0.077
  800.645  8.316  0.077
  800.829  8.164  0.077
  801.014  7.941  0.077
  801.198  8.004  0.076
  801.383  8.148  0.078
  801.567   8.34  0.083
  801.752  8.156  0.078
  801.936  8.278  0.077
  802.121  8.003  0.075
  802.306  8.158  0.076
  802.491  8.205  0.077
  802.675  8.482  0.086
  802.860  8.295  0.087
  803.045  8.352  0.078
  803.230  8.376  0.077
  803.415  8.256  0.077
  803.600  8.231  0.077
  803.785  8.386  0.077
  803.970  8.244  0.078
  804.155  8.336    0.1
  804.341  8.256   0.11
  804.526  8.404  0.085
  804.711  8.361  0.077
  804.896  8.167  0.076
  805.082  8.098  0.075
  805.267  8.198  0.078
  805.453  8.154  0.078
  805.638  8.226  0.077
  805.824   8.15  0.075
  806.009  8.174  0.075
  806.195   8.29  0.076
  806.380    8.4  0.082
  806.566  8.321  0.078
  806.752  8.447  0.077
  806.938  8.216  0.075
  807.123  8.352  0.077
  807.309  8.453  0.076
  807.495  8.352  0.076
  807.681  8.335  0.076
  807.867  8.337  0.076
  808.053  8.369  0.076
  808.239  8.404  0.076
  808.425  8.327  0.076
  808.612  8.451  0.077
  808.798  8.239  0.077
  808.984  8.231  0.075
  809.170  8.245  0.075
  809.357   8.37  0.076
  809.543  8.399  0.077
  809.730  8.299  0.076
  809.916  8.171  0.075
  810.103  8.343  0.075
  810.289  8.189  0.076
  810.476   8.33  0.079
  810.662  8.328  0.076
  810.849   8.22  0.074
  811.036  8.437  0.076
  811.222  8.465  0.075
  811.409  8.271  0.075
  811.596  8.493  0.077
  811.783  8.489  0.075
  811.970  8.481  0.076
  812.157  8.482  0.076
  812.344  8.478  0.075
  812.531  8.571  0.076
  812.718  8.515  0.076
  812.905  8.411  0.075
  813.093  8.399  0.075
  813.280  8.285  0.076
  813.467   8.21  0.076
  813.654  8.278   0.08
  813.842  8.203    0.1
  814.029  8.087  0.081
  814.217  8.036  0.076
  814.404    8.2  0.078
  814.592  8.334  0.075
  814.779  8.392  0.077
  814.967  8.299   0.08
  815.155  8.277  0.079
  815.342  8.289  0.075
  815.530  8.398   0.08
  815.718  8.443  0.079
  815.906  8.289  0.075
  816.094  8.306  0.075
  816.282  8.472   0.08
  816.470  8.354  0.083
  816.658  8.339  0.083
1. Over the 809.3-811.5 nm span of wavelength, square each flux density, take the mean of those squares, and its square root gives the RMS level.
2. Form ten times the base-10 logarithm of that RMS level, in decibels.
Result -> 9.20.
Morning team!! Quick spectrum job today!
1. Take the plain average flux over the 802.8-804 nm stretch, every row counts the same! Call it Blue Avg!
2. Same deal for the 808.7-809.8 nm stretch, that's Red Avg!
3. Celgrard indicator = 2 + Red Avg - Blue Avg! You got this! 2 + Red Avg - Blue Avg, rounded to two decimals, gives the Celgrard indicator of 1.99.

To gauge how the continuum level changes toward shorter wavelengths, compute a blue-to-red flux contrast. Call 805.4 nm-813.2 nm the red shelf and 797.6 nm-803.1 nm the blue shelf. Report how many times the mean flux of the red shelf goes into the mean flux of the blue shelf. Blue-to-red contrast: 0.986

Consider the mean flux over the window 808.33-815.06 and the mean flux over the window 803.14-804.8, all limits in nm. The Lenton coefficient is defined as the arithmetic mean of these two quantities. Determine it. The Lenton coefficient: 8.324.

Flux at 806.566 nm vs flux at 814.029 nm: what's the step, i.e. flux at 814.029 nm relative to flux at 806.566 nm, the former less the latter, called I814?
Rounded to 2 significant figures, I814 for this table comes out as -0.23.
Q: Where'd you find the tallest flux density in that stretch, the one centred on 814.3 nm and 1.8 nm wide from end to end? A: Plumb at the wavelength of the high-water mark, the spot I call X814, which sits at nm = 814.779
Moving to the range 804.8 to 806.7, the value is 806.380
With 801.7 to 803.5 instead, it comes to 802.675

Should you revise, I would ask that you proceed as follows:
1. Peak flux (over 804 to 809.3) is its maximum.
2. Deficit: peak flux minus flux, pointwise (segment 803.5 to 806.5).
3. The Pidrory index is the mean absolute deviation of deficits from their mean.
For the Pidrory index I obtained 0.081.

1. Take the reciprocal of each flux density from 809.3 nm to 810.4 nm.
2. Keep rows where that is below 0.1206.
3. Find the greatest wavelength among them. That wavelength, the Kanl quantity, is 810.103 nm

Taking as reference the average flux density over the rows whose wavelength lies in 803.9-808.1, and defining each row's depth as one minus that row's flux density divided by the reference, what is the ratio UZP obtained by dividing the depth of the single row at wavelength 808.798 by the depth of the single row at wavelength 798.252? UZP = 2.4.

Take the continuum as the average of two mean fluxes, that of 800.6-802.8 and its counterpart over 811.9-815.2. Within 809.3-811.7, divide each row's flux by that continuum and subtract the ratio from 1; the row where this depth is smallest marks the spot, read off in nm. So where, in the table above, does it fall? 811.596 nm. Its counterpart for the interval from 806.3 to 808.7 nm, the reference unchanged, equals 807.309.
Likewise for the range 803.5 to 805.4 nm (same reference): 804.526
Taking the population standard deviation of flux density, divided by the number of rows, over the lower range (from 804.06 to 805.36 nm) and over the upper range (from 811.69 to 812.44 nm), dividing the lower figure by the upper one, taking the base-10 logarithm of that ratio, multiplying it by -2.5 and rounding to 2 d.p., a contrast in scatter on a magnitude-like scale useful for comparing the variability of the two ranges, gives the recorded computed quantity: -3.53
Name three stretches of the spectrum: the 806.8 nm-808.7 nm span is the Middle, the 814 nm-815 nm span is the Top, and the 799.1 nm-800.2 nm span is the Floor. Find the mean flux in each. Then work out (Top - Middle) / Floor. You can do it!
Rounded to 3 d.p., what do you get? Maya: -0.016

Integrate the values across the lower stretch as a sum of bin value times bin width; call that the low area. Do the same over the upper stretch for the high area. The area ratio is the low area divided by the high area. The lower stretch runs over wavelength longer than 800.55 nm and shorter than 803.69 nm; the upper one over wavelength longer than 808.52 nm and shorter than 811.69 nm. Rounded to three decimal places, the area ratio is 0.978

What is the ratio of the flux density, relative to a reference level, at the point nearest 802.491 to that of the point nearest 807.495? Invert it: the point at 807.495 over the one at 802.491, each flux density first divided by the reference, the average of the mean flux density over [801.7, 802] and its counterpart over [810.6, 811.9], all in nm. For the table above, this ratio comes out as 1.02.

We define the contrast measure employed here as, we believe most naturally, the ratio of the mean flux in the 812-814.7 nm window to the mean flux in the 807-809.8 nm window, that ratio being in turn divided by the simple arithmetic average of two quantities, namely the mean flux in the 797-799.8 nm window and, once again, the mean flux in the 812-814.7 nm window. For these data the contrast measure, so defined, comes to 0.120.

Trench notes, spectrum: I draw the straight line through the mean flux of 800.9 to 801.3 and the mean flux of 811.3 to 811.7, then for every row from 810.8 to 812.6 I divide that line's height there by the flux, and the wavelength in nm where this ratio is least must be 812.531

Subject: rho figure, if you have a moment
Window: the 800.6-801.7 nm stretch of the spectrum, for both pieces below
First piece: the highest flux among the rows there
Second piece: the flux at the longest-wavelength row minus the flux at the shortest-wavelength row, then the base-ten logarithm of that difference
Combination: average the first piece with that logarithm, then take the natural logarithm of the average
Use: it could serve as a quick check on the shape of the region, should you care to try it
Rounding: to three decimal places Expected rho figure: 1.212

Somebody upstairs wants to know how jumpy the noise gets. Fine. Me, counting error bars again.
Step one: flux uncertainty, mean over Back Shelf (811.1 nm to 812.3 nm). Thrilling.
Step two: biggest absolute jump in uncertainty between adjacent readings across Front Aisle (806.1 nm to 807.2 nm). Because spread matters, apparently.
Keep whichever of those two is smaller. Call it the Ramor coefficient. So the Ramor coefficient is 0.0060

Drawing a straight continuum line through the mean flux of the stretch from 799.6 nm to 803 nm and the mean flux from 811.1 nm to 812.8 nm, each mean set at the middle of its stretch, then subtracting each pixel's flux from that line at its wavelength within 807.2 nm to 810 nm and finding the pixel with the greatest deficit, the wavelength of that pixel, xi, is 809.916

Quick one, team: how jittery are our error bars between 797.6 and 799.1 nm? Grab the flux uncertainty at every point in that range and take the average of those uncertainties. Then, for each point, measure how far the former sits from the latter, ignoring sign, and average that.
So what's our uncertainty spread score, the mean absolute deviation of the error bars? 0.0019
